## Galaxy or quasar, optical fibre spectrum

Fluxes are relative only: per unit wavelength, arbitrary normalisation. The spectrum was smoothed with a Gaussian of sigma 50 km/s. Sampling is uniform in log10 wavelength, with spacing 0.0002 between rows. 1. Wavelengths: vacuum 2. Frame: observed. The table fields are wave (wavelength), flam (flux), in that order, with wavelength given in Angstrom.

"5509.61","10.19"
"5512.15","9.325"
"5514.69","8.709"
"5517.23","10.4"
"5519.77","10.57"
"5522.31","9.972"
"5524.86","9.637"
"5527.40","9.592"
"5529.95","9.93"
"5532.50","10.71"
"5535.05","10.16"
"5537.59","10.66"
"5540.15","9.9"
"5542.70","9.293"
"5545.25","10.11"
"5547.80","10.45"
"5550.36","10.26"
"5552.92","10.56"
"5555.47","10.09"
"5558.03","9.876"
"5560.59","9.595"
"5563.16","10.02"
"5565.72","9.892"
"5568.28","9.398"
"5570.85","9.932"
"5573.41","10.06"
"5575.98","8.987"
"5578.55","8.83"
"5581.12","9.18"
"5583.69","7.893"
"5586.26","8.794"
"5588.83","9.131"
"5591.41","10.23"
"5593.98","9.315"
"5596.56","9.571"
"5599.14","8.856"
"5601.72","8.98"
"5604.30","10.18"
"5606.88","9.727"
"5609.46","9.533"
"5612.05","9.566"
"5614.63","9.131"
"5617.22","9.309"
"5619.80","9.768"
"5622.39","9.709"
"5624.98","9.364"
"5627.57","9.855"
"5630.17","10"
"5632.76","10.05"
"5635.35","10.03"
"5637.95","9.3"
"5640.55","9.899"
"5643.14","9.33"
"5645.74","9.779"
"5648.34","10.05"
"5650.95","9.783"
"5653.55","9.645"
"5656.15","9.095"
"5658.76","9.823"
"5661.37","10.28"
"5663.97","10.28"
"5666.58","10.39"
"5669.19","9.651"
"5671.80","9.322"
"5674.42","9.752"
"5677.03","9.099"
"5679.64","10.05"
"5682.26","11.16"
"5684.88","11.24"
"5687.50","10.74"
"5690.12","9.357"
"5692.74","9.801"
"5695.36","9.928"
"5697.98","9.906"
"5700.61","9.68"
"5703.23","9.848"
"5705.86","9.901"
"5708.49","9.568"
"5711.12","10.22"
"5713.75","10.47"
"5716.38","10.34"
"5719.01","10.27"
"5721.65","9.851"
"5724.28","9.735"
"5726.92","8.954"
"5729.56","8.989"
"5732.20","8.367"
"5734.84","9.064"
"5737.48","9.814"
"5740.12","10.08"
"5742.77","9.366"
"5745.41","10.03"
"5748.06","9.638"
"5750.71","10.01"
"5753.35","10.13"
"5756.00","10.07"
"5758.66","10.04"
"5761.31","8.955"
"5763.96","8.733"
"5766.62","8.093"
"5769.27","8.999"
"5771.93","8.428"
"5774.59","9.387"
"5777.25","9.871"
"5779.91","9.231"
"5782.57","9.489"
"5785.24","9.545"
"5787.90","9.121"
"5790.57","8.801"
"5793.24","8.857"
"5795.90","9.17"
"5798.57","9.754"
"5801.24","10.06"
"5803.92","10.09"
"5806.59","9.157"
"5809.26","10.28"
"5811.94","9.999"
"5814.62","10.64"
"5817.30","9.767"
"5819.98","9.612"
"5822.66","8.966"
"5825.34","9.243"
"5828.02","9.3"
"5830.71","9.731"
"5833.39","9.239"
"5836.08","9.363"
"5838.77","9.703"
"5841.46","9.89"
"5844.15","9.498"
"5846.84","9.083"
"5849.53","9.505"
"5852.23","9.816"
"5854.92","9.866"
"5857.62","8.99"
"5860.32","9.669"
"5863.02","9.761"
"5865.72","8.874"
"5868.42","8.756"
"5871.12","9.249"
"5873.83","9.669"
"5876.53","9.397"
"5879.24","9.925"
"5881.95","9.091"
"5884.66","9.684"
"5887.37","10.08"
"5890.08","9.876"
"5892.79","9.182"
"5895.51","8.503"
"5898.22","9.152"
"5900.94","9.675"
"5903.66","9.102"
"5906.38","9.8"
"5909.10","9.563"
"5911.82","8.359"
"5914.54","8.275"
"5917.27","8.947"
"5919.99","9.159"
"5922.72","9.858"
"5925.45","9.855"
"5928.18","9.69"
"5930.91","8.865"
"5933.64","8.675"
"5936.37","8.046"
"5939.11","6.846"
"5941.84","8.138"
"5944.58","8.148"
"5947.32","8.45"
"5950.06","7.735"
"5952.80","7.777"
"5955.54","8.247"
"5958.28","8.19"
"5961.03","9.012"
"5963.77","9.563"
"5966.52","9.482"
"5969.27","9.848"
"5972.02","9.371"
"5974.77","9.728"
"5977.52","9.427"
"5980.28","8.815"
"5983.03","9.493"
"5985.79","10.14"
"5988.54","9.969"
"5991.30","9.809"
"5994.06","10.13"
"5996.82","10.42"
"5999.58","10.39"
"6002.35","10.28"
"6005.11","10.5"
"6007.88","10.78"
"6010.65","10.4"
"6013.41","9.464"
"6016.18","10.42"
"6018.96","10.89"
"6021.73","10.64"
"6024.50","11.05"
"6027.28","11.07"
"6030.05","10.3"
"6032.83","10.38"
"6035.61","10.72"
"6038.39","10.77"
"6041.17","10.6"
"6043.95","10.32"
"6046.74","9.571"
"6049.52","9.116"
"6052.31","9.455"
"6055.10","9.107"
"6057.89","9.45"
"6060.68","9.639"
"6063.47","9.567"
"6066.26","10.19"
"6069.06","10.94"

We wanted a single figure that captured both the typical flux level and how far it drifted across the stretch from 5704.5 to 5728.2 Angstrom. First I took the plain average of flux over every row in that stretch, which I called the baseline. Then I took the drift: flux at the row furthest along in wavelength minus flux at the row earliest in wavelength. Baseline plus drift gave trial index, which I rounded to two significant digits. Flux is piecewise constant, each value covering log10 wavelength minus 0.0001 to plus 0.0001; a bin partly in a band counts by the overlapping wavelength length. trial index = 9.0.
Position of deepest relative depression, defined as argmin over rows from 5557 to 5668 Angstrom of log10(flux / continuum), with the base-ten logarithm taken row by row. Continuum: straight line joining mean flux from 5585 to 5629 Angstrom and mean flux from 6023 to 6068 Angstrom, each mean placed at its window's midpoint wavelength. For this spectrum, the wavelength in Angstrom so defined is 5583.69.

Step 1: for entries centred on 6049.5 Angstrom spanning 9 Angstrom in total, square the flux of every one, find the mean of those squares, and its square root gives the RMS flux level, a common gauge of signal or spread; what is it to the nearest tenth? 9.4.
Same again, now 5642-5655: 9.7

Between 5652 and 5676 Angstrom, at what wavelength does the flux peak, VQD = 5666.58 Angstrom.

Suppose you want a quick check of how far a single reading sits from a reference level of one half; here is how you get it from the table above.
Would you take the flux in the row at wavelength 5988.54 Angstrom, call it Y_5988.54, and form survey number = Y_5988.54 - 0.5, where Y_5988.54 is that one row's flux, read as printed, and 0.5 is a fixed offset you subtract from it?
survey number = 9.47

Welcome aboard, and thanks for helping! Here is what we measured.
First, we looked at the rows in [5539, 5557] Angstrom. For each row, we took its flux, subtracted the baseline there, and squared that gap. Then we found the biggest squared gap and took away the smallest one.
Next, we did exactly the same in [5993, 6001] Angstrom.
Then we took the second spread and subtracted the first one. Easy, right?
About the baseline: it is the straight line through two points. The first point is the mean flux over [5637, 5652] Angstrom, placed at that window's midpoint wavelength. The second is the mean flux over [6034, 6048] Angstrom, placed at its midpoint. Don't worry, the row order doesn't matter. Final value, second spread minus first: -1.0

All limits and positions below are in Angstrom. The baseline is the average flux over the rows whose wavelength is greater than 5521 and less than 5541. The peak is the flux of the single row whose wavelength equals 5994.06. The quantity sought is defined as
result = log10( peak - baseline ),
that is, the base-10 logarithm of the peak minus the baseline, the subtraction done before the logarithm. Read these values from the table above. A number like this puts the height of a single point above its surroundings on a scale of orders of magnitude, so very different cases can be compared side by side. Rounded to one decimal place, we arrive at -1.2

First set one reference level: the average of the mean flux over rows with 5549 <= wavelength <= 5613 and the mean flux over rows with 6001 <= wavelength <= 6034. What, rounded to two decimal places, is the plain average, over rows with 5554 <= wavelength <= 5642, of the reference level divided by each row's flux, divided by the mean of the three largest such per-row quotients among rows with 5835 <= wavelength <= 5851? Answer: 0.98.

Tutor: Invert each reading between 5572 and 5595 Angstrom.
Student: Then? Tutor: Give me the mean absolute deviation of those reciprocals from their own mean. 0.0057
